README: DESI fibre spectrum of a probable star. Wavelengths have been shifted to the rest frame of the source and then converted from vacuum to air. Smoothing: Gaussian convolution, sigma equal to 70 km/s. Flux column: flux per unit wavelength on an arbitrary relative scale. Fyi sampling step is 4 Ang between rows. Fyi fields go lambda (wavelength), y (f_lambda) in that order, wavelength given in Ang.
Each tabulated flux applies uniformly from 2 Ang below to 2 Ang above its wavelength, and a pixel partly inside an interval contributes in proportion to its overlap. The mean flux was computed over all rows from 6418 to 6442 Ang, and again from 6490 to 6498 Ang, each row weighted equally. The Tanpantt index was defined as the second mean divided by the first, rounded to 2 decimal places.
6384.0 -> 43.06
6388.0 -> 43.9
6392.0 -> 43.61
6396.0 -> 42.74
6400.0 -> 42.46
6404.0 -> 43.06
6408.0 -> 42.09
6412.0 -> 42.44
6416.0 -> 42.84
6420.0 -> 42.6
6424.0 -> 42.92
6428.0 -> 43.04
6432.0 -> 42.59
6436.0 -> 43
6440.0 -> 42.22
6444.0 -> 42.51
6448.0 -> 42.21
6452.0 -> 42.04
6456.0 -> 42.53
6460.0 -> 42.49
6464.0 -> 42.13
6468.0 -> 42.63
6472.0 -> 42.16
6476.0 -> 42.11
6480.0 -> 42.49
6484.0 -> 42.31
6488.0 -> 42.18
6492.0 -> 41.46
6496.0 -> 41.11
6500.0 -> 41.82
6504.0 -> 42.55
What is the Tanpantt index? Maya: 0.97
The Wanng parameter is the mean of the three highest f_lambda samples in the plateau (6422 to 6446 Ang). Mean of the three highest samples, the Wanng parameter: 43.0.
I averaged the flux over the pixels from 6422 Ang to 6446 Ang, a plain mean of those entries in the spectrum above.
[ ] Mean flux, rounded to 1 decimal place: 42.7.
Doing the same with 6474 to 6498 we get 41.9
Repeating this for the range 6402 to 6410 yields 42.6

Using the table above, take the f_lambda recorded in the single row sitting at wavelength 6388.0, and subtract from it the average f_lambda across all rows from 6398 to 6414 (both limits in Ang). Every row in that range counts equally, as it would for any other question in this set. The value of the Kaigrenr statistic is 1.4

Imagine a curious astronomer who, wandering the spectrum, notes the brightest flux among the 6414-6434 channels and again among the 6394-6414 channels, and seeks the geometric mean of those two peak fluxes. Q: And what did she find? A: 43.0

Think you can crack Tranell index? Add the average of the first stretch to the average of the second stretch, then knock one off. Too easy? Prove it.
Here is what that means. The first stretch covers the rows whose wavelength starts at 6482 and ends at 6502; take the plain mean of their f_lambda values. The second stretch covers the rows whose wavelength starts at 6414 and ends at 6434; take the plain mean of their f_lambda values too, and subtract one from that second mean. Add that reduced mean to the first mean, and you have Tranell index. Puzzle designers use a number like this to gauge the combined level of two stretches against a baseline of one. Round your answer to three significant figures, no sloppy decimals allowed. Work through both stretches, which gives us 83.6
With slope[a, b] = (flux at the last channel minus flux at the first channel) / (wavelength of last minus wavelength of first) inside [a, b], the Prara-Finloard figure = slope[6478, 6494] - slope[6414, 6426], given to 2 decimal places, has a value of -0.10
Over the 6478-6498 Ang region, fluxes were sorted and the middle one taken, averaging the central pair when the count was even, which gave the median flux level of 42.2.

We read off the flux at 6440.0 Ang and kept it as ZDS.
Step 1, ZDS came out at 42.22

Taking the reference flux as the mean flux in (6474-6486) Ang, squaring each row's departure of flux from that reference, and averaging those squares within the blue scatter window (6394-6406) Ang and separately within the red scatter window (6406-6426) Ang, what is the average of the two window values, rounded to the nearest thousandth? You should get 0.213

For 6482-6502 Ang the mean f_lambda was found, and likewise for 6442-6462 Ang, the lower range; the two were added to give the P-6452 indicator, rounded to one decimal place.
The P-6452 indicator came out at 84.1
